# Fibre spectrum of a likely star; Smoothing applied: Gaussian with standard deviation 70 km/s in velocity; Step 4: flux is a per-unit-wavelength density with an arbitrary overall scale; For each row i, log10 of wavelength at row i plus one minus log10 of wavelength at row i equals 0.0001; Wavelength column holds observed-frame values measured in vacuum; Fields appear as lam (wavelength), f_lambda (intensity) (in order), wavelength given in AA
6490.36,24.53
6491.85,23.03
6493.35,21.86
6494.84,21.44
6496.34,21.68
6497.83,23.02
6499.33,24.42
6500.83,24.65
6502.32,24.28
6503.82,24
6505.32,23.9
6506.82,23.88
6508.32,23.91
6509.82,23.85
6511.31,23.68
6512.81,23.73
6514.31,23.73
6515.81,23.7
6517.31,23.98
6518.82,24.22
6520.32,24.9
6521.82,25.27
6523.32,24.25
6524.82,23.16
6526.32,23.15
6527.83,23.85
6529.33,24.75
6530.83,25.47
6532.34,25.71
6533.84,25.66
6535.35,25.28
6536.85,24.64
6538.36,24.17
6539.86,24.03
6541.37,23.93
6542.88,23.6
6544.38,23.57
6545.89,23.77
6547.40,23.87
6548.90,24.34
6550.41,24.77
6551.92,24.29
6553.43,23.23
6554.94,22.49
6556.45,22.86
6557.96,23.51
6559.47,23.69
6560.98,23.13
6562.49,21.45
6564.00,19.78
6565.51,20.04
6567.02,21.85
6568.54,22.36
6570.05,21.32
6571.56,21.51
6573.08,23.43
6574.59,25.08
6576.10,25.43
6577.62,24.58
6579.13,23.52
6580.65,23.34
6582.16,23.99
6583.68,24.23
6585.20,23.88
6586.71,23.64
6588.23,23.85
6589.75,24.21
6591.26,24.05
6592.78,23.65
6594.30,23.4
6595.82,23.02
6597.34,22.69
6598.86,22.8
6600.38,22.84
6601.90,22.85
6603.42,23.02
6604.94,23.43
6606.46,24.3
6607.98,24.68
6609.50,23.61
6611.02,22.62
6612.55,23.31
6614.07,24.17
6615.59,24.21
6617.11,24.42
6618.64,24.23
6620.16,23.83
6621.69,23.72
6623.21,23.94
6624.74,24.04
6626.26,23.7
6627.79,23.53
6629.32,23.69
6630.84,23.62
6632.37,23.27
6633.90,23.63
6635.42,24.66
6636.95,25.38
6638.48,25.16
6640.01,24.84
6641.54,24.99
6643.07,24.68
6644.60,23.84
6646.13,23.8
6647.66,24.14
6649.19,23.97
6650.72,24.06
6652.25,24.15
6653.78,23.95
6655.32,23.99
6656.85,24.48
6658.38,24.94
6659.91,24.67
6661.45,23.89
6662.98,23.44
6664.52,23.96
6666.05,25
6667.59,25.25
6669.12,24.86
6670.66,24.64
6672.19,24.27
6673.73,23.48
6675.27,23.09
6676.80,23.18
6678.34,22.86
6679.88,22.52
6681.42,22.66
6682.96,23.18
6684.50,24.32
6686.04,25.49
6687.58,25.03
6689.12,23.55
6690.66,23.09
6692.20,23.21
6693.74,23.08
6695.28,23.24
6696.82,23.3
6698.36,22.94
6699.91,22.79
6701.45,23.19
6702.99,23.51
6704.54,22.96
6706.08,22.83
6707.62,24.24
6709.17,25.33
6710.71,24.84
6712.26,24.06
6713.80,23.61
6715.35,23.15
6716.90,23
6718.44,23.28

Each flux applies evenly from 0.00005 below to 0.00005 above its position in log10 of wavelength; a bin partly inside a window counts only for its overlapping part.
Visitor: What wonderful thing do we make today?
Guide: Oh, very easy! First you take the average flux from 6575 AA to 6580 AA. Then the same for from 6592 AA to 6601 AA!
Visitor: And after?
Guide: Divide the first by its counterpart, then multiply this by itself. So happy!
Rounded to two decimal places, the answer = 1.13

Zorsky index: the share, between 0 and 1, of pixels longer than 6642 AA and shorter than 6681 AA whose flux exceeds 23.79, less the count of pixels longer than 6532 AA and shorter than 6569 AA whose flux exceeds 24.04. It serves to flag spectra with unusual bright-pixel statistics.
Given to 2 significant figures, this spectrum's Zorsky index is -7.2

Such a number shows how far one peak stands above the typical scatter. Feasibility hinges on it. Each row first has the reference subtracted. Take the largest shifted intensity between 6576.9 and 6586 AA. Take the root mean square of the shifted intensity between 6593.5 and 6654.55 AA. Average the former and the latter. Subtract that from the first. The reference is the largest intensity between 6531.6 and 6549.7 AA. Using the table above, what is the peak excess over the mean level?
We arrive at -1.6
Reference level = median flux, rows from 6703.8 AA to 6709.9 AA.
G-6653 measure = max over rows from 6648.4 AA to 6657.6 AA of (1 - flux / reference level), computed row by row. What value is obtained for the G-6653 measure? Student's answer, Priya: -0.015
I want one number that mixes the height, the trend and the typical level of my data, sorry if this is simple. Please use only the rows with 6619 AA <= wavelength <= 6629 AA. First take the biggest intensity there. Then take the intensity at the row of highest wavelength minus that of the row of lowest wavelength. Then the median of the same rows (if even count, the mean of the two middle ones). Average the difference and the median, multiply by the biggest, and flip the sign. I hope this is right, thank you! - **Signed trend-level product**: -282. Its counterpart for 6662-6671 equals -328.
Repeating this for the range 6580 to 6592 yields -299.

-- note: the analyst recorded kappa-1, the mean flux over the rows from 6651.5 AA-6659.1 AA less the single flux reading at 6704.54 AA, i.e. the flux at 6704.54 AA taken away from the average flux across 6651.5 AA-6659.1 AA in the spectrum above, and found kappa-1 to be 1.3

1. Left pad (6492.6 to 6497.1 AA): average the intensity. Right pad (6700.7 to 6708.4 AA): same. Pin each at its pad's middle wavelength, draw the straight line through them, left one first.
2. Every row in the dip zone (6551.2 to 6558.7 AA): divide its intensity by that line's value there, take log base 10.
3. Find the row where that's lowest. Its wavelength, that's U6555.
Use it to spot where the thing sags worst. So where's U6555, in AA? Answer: 6554.94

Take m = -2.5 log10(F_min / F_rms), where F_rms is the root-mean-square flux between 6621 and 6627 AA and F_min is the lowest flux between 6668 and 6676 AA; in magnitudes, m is 0.035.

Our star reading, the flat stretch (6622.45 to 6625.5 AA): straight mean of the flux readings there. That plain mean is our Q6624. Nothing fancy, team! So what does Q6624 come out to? 24.0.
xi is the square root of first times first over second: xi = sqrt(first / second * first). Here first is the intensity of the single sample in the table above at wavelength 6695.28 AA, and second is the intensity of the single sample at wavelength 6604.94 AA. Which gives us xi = 4.80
